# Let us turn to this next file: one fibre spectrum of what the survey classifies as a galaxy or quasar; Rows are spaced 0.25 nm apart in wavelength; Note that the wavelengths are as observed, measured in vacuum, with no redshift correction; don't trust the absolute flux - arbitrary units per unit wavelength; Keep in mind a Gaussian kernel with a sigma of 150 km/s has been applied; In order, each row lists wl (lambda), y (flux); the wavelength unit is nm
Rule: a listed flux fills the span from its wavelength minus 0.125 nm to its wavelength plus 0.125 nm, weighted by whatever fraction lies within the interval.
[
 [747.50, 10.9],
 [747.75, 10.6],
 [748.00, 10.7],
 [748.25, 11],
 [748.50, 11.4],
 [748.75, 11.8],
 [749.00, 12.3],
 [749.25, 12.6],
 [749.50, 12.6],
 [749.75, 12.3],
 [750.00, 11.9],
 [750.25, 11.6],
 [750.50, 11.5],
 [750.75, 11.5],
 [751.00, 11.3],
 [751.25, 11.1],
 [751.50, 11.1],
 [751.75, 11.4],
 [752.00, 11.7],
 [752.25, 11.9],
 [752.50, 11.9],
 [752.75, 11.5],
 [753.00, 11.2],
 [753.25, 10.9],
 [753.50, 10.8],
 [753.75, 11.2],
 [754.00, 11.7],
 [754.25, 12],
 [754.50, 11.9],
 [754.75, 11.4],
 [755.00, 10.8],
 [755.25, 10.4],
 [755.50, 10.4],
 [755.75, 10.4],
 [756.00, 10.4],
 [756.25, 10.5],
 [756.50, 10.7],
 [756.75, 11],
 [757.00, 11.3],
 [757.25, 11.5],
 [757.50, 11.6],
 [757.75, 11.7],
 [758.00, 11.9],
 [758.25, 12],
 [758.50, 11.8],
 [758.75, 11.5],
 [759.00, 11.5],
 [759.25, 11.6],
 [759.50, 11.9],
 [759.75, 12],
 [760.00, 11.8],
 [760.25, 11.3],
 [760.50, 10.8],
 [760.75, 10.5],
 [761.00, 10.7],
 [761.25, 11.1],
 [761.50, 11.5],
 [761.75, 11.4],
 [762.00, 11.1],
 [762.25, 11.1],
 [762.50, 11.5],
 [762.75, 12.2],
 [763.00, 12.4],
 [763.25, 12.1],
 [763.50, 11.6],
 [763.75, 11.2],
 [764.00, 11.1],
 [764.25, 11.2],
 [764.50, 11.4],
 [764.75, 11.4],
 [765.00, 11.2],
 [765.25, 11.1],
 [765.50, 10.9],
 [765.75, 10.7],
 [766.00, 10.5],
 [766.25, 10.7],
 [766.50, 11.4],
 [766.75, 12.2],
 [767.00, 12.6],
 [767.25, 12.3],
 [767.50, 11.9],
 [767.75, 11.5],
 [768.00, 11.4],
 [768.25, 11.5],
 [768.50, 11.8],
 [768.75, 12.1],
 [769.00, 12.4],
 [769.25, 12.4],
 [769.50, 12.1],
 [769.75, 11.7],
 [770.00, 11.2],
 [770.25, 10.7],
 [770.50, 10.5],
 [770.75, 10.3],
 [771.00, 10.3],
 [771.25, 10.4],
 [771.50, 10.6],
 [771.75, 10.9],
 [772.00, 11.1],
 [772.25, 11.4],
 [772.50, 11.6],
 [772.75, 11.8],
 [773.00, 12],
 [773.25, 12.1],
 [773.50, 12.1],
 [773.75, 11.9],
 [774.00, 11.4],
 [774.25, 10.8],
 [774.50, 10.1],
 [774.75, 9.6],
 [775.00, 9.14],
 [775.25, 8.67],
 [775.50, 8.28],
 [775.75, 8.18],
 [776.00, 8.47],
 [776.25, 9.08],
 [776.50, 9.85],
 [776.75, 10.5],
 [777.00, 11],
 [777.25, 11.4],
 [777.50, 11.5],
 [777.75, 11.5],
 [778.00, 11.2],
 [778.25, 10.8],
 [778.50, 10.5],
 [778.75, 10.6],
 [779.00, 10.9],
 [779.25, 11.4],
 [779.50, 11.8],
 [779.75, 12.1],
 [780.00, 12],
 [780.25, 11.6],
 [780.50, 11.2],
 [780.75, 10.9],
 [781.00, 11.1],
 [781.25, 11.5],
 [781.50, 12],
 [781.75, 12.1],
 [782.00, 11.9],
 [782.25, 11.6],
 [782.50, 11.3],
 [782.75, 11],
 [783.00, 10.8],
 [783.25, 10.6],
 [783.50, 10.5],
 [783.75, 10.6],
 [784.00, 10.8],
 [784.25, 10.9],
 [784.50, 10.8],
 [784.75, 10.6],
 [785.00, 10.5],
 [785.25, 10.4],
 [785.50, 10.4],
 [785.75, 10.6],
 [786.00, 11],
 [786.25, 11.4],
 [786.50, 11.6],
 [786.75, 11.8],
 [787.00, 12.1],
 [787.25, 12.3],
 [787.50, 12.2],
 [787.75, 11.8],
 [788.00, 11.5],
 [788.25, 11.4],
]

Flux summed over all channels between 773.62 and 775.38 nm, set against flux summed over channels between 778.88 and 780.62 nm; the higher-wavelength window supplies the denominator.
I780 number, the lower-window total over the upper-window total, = 0.88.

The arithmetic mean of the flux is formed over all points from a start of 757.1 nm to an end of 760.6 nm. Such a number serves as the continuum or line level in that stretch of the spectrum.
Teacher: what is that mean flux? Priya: 11.6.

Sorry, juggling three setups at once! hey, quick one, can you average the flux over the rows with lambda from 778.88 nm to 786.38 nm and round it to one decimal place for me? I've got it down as 11.1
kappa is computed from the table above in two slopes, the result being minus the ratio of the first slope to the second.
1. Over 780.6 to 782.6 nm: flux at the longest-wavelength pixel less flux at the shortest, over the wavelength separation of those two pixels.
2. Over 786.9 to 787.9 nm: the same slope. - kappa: 0.6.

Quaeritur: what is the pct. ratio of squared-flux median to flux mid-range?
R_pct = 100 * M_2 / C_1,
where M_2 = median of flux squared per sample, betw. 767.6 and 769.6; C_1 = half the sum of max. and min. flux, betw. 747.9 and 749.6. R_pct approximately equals 1226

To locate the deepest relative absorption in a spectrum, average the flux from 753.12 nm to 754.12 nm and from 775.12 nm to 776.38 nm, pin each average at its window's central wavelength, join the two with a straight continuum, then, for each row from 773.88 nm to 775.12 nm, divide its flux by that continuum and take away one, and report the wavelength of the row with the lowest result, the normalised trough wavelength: 775.00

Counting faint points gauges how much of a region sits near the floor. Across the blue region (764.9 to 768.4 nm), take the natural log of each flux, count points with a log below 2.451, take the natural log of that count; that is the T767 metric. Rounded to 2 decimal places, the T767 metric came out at 2.30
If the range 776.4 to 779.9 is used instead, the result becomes 2.48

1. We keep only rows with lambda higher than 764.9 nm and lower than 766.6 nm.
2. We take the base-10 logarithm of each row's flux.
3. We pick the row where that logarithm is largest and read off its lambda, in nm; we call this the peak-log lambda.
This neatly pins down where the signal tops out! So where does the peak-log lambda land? 766.50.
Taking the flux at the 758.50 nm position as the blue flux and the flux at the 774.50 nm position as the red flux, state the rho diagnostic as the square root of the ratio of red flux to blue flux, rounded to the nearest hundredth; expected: 0.93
